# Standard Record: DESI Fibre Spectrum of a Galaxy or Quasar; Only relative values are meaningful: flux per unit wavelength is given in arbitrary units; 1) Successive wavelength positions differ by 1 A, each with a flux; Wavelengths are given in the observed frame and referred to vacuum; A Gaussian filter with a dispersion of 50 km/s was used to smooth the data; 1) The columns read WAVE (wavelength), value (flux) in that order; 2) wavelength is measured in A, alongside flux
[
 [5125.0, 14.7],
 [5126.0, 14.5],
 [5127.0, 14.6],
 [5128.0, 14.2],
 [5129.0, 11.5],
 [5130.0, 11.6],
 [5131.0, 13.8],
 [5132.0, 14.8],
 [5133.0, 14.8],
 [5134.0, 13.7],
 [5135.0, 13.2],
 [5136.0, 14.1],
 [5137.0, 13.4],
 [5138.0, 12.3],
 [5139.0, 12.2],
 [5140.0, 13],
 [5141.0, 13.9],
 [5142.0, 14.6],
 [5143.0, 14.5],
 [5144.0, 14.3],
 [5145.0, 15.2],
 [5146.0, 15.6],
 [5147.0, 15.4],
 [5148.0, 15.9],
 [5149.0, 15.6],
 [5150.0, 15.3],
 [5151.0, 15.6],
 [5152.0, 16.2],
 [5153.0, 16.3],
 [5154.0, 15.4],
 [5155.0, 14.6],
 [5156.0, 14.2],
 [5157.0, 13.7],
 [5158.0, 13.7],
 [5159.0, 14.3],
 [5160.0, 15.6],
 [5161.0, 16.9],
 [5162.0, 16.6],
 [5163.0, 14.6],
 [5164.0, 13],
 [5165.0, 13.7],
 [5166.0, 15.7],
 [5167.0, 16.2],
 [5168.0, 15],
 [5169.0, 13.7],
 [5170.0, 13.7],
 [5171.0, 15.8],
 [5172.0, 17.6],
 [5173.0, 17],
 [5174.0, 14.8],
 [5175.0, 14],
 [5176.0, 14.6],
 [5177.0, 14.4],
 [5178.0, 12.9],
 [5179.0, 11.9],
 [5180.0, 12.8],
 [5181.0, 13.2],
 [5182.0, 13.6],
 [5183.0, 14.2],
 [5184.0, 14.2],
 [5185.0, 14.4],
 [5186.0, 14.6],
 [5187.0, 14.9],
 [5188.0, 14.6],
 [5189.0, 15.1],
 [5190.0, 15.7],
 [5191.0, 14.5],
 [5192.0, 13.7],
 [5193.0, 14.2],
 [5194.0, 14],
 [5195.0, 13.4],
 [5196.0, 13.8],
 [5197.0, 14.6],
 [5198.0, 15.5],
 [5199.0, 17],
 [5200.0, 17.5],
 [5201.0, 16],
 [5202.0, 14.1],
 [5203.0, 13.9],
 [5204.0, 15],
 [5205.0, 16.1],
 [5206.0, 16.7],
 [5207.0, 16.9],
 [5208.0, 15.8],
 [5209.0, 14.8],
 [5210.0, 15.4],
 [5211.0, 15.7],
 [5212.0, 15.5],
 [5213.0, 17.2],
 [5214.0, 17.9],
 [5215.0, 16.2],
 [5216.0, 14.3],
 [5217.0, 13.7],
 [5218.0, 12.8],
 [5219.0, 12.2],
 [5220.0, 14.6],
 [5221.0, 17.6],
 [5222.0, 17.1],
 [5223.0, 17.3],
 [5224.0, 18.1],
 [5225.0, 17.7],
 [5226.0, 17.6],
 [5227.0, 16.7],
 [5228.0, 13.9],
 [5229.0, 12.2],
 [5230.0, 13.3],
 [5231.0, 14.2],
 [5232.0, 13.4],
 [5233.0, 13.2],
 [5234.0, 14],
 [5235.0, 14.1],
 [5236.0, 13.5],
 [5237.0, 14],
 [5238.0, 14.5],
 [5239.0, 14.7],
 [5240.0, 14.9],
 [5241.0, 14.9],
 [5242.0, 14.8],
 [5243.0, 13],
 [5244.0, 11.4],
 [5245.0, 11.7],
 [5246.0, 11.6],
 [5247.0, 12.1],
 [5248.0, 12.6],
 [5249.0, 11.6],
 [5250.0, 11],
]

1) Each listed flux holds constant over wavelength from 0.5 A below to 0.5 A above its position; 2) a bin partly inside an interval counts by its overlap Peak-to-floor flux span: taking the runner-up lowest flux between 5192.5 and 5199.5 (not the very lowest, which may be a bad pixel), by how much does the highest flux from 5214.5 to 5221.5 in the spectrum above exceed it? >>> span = 3.80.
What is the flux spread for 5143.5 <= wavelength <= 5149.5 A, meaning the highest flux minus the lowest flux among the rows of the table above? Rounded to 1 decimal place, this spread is 1.6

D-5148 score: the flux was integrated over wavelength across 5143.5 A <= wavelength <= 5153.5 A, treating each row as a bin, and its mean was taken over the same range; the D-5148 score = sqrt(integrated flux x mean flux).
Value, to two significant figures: 49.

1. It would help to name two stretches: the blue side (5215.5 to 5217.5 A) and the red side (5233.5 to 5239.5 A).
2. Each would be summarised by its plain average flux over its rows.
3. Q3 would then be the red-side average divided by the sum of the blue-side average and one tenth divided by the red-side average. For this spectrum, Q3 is 1.01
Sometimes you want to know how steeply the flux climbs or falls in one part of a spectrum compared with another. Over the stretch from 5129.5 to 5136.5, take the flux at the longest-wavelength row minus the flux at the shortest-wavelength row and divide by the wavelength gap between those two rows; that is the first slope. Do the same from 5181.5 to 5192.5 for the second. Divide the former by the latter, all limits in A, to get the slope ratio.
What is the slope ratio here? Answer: 41.7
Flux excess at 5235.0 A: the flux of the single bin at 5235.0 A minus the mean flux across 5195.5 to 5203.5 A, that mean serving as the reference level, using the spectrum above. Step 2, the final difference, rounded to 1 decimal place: -1.2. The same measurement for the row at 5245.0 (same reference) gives -3.6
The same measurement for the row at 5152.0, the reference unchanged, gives 0.9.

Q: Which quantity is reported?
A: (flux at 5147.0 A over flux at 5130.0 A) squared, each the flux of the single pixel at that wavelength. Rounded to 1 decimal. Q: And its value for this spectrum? 1.8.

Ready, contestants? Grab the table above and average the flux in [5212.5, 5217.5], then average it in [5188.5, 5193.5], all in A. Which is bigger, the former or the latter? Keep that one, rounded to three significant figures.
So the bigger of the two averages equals 15.9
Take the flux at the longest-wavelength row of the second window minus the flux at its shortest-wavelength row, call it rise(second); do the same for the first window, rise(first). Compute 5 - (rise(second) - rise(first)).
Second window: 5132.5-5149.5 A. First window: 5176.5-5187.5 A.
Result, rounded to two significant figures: 4.7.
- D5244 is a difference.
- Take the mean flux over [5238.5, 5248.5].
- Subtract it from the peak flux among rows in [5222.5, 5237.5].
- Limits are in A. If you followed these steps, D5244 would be 4.9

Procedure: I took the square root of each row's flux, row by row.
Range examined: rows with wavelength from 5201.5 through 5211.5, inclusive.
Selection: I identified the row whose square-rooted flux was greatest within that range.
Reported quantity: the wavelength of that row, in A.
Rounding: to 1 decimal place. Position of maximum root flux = 5207.0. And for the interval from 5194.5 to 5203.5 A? 5200.0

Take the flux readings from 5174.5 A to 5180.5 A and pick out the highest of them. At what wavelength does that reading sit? 5176.0 A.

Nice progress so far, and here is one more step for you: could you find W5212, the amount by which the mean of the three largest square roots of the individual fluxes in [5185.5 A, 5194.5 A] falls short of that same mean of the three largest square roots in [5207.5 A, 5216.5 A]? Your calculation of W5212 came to 0.2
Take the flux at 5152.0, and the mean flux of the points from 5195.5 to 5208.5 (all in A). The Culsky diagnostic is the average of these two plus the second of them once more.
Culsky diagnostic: 31.5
